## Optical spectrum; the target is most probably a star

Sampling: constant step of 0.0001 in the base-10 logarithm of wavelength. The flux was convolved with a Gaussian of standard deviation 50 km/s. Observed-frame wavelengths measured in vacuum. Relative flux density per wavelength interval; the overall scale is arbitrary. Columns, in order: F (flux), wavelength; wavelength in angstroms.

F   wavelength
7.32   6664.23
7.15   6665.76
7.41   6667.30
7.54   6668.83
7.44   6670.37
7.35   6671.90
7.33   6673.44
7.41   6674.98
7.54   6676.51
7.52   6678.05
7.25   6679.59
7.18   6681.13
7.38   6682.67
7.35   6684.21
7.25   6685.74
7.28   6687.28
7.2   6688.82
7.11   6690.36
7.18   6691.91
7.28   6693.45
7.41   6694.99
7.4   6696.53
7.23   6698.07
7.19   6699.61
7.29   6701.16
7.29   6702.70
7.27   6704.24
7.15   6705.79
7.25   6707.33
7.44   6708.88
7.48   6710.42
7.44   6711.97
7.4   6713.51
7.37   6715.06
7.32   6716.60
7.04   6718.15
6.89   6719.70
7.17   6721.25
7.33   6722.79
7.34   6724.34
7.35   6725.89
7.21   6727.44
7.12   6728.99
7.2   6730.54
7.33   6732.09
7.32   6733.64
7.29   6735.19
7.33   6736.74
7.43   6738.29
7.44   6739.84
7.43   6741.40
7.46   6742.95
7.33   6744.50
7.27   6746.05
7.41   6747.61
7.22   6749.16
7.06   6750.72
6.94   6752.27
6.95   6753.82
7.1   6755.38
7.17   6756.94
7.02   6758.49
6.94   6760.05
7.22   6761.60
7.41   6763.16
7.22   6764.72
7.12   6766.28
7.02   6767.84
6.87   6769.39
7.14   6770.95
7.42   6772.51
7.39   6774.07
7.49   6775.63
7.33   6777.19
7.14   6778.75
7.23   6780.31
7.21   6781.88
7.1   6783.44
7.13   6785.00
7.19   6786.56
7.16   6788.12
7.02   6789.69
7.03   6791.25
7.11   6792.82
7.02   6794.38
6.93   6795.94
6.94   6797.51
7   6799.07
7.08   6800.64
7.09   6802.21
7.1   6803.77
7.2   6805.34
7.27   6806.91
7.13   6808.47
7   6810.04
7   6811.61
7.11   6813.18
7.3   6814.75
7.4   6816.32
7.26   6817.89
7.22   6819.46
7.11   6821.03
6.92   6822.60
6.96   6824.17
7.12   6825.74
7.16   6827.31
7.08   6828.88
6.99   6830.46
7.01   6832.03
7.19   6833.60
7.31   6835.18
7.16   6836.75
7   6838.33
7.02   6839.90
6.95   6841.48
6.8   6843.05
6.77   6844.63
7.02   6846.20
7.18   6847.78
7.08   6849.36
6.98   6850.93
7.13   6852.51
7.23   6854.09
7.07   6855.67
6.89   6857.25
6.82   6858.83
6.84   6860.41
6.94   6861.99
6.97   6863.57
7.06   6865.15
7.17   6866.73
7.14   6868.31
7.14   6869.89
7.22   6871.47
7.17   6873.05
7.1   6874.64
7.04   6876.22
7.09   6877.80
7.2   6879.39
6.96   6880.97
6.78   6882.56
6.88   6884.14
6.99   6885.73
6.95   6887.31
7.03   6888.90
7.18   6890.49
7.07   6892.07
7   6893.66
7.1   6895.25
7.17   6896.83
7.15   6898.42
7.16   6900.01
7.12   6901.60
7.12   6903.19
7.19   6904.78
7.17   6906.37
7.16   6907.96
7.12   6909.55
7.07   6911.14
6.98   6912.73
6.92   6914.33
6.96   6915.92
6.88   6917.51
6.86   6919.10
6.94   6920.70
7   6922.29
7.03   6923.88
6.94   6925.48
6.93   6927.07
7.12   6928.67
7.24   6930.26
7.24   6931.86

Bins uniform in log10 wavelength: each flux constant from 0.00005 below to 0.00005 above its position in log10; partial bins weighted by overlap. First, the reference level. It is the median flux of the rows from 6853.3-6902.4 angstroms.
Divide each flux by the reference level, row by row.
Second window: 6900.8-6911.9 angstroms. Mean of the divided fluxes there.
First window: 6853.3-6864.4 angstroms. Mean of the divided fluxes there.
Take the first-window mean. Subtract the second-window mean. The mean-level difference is -0.024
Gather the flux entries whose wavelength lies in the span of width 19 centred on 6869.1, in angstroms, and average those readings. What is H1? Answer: 7.07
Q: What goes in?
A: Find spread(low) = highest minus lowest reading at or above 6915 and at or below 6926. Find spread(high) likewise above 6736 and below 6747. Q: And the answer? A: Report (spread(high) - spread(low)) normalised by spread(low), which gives 0.12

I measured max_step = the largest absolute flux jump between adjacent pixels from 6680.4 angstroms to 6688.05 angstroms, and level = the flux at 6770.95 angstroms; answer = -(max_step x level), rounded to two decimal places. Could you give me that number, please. -1.43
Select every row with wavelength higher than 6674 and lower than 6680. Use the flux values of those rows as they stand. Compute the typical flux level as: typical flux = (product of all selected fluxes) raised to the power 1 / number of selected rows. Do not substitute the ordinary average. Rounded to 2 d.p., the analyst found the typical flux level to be 7.43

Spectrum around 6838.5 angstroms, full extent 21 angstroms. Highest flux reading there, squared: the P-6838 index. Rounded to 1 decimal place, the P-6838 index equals 53.4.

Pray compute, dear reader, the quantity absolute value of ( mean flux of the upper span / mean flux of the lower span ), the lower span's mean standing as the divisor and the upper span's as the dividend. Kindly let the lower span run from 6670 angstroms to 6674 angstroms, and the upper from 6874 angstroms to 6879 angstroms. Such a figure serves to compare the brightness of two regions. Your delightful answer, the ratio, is 0.96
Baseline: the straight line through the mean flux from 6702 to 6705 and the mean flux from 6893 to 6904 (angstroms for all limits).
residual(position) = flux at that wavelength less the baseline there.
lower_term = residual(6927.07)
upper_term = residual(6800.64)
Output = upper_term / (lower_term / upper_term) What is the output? -0.09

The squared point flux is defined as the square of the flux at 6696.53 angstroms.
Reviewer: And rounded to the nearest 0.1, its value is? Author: 54.8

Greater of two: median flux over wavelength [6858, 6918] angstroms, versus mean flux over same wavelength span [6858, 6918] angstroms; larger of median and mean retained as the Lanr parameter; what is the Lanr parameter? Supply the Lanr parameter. 7.08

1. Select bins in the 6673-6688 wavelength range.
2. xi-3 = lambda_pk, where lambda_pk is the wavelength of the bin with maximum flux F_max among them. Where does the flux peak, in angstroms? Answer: 6676.51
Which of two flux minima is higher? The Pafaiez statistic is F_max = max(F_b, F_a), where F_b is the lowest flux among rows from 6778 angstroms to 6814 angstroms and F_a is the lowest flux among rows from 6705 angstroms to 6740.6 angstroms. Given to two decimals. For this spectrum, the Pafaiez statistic 6.93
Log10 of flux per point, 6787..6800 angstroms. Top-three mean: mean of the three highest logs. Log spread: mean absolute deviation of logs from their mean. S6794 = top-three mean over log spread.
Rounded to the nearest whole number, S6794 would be 250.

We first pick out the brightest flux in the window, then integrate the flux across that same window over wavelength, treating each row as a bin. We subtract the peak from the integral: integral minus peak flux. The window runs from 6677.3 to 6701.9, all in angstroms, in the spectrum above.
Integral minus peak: 172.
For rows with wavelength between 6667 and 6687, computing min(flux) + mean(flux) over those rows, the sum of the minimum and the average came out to 14.6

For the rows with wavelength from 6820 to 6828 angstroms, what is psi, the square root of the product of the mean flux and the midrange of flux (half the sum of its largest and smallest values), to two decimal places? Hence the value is 7.05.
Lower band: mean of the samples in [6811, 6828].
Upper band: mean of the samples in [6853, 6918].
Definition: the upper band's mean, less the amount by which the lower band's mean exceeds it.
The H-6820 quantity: 6.965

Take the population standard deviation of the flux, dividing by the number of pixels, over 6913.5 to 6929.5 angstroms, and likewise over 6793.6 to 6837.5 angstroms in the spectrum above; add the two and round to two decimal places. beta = 0.20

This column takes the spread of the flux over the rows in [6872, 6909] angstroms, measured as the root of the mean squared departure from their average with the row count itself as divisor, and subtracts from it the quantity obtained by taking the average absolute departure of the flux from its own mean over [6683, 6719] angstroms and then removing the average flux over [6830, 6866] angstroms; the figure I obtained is 7.04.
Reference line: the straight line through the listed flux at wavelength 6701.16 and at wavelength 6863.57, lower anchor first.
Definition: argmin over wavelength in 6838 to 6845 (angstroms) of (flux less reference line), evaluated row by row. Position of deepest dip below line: 6844.63 angstroms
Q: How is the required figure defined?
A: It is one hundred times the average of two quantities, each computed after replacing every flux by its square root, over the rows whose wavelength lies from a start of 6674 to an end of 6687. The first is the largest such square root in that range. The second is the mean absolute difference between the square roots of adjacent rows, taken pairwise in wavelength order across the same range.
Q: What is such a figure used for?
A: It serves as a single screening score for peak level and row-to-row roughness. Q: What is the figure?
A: 138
